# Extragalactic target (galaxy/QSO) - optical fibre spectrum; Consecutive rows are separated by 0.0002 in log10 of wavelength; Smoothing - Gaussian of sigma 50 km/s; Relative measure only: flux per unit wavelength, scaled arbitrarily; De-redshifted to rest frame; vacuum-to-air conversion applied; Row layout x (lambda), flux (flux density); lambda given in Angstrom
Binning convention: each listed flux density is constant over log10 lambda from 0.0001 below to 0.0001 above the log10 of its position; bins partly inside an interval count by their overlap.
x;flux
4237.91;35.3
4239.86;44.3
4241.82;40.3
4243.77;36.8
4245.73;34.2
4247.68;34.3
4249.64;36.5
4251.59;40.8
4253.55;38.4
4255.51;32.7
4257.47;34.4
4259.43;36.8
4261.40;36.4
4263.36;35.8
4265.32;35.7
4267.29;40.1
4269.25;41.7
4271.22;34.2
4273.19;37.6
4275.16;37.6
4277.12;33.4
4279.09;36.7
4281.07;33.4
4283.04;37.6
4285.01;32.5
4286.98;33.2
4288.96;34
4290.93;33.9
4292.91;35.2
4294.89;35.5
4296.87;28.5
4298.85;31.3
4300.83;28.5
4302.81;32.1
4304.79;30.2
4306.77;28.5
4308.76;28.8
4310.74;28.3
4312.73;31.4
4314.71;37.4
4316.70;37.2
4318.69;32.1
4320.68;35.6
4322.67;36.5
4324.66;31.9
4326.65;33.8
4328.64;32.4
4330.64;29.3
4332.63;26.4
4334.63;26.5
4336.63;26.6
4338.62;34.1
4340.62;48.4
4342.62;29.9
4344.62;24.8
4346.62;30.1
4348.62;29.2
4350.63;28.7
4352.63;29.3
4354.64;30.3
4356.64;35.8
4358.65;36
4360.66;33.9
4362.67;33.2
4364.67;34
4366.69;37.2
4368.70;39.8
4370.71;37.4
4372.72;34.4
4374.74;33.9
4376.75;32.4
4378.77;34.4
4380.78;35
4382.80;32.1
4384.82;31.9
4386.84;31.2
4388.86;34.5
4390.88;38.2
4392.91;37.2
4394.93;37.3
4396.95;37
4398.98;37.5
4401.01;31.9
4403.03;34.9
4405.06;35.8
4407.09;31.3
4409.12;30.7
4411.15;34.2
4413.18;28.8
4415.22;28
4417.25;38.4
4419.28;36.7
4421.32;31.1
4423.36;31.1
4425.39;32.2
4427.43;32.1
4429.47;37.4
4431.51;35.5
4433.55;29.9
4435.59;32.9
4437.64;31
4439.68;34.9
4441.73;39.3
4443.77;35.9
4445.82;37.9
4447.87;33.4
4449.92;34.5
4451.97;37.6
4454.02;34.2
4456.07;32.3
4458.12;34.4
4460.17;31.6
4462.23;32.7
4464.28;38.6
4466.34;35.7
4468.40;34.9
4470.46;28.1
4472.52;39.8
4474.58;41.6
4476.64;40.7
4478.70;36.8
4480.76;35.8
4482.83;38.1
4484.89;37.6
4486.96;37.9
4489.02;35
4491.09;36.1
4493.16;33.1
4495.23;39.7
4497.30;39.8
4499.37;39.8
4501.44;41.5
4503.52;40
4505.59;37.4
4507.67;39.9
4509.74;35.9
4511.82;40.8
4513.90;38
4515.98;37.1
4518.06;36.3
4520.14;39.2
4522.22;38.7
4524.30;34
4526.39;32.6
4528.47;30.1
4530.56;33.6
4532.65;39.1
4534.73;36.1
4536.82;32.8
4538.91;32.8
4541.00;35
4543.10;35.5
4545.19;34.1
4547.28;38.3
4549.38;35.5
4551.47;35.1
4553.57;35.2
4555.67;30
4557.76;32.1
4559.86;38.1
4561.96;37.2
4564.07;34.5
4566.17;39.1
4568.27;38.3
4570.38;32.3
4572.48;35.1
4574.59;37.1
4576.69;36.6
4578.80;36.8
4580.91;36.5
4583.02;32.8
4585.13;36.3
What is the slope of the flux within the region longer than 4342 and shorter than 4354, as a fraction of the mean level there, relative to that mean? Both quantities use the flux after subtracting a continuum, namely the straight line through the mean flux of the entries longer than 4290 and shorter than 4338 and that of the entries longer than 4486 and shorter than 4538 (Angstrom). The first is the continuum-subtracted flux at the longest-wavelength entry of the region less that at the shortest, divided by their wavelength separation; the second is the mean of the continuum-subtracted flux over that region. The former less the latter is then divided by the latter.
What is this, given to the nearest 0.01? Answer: -0.98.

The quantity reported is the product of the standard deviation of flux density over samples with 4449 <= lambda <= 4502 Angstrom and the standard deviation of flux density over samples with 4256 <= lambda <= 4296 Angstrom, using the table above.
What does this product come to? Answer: 8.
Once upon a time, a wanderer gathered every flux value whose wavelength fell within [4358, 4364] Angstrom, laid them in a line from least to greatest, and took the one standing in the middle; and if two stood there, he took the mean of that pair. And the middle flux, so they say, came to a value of 33.9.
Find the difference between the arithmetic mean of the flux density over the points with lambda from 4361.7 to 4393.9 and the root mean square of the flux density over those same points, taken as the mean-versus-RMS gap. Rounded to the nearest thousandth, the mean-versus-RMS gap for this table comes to -0.084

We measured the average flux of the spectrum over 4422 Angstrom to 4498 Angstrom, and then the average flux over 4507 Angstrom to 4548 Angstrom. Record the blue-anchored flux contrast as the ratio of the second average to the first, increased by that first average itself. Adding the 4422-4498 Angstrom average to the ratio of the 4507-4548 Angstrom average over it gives 36.4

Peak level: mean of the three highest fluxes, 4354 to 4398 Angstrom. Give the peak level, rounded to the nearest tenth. 38.5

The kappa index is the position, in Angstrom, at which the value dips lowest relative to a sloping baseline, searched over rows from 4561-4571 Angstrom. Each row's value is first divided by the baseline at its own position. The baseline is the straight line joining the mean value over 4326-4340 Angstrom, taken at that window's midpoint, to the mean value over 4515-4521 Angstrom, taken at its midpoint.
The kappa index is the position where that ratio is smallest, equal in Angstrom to 4570.38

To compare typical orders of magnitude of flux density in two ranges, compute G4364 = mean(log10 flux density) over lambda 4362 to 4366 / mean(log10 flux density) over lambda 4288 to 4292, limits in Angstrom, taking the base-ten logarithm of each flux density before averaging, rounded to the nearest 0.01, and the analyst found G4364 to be 1.00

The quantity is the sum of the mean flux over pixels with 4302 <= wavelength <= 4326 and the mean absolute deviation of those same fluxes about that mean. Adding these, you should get 35.3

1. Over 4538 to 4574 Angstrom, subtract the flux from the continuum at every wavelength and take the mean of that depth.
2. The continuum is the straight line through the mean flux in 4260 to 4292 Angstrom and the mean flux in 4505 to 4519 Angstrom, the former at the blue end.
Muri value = 3.1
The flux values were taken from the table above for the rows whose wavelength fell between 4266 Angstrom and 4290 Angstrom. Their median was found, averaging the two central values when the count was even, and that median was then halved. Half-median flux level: 17.7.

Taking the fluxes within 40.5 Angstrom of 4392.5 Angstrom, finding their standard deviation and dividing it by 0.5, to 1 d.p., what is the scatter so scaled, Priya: 5.8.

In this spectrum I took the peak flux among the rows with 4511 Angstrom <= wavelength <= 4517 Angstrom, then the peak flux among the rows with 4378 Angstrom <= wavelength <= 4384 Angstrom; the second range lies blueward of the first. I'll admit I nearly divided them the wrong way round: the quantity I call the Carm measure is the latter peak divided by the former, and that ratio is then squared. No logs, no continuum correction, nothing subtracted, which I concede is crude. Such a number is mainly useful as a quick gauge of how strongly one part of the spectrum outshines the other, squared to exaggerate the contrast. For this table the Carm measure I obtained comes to 0.74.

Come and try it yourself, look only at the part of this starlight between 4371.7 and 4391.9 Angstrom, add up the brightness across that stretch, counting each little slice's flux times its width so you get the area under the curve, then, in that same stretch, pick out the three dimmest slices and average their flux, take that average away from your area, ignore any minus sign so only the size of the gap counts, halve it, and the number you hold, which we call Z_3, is 325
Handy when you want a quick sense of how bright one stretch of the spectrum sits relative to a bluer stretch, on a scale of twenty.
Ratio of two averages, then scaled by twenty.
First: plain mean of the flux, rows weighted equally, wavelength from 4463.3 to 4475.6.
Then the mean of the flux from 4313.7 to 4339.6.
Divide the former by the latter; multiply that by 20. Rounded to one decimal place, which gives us 22.6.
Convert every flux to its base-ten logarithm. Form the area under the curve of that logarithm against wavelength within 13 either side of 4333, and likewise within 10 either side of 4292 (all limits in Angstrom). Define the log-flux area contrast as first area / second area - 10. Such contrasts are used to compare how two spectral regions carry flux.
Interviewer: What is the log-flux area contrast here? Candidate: -8.7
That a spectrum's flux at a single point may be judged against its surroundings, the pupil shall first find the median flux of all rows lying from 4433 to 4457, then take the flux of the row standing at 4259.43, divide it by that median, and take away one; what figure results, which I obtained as 0.071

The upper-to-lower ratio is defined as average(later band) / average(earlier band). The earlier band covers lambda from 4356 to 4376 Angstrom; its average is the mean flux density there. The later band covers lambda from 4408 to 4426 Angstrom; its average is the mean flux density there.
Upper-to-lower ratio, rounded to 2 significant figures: 0.91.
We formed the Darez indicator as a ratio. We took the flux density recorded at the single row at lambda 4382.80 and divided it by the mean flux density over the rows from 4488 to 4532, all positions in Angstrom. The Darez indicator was 0.87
